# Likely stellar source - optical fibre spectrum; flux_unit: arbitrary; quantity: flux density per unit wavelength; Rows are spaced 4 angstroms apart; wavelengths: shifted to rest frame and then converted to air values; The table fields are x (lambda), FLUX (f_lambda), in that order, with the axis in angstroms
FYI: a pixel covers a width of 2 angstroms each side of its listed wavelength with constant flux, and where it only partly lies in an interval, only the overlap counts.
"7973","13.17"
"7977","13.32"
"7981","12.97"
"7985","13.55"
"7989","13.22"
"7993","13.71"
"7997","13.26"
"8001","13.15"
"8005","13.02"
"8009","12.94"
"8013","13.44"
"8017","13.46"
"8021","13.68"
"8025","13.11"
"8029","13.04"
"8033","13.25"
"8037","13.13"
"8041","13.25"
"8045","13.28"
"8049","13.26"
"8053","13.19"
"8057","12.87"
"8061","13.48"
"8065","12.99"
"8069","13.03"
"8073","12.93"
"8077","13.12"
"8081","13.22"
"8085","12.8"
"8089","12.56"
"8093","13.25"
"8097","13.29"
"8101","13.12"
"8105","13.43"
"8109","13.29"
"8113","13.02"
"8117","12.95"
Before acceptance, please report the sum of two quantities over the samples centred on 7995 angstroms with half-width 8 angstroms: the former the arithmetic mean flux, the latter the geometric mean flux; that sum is 26.7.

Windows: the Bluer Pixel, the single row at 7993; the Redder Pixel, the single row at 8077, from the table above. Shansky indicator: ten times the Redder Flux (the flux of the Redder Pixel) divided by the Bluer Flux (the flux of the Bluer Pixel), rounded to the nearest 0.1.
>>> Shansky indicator 9.6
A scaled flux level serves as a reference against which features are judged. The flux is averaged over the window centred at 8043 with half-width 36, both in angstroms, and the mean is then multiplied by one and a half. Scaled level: 19.8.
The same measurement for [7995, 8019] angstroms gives 19.8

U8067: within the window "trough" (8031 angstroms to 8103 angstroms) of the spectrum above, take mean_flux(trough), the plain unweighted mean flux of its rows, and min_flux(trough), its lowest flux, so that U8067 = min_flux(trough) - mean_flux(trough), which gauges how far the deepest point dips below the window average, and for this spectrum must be -0.55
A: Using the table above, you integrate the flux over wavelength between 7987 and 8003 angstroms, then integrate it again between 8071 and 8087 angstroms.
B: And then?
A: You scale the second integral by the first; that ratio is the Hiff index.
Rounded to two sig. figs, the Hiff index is 0.98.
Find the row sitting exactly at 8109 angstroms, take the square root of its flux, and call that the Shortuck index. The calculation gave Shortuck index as 3.65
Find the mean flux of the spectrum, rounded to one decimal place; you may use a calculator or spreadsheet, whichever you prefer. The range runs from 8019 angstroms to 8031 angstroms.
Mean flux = 13.3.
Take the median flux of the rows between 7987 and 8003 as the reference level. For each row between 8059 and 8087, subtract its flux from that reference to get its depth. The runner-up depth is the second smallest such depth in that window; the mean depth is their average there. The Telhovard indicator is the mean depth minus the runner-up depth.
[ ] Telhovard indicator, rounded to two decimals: 0.14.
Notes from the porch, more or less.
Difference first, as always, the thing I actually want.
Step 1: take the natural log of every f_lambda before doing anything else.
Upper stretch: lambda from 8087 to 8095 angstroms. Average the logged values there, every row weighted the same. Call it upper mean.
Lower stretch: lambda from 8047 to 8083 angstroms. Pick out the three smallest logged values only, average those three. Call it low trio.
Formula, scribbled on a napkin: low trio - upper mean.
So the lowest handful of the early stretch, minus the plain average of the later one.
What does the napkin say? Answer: 0.002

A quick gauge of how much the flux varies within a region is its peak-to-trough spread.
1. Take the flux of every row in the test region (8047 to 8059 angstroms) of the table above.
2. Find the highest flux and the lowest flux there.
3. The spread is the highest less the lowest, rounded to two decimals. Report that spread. 0.39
